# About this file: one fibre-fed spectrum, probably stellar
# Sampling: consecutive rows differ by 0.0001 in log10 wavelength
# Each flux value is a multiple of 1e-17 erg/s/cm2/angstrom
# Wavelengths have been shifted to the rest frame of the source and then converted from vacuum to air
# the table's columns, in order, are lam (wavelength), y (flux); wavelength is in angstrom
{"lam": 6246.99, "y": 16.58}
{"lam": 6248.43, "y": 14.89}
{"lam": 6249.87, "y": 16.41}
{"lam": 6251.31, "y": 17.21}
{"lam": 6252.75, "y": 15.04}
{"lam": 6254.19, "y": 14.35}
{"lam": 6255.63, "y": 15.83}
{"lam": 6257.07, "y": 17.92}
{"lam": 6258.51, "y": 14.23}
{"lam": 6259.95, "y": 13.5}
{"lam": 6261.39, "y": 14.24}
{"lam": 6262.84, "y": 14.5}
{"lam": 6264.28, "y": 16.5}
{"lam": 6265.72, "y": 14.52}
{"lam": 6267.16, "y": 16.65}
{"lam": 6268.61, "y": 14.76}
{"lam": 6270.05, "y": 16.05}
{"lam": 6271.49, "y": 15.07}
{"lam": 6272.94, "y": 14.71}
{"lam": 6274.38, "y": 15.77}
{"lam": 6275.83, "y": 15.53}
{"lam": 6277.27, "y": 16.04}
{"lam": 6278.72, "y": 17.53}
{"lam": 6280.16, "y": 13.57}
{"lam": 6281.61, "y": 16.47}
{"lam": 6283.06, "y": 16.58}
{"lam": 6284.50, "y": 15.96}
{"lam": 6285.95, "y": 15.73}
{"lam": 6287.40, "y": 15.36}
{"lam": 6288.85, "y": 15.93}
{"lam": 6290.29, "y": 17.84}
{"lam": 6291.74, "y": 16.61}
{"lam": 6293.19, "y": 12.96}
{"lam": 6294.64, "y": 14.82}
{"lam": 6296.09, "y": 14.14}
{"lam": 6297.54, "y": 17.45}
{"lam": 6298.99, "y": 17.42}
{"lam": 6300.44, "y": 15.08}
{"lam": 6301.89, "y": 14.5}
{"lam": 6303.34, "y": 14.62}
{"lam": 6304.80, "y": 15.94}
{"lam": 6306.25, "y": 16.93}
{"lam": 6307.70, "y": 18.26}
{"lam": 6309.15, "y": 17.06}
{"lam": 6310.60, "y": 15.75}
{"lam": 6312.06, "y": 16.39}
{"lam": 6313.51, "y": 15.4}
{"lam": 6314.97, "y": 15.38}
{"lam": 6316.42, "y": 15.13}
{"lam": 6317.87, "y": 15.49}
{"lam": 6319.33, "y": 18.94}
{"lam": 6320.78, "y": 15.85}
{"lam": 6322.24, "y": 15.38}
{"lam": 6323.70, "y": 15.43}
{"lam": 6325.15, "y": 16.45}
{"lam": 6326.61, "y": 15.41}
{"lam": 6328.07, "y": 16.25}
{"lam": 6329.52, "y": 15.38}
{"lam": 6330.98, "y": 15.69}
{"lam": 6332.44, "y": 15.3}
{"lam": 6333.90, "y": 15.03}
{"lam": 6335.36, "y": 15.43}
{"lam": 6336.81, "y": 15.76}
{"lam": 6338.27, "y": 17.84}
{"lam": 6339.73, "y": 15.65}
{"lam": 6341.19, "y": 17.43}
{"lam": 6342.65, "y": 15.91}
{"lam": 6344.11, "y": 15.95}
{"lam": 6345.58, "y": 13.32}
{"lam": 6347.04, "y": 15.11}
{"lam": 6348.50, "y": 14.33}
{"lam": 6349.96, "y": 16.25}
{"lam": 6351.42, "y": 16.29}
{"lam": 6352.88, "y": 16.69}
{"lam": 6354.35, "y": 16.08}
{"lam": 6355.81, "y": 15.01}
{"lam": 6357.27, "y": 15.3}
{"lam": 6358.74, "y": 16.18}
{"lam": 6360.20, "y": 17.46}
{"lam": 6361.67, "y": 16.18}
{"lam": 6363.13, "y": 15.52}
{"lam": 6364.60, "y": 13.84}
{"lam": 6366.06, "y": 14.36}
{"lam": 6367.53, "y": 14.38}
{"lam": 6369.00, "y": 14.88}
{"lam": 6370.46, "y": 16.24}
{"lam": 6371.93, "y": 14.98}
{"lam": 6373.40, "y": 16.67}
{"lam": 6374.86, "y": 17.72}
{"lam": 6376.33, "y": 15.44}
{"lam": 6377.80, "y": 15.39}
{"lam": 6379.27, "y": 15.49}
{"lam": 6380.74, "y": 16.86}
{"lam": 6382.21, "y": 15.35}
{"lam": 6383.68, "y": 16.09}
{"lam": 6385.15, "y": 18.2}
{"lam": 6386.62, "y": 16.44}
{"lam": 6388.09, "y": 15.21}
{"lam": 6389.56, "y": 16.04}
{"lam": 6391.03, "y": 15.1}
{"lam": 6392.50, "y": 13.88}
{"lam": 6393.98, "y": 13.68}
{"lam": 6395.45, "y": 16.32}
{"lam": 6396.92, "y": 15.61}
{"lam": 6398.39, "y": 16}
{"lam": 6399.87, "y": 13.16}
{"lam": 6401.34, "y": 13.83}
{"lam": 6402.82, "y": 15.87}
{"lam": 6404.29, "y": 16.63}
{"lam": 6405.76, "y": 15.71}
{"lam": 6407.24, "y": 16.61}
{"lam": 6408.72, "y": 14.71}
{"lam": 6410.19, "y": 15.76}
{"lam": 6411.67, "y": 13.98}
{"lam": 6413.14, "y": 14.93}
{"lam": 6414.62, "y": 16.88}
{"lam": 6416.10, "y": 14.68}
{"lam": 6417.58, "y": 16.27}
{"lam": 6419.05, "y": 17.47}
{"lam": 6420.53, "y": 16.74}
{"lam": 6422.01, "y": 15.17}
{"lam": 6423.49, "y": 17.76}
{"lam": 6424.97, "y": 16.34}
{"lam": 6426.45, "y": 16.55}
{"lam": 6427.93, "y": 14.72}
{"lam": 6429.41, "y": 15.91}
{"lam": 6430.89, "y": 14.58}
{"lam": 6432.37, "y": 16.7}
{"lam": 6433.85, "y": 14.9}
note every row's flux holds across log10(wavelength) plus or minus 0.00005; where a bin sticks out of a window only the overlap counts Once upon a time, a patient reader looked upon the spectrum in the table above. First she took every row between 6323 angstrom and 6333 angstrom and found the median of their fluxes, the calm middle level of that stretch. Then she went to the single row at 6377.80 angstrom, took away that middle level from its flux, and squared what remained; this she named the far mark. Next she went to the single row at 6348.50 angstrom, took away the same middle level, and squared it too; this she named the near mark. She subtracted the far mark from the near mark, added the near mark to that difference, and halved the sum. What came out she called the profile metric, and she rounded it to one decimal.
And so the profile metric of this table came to 1.2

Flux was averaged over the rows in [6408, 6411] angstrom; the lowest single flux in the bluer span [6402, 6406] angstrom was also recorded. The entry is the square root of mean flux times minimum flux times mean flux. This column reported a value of 60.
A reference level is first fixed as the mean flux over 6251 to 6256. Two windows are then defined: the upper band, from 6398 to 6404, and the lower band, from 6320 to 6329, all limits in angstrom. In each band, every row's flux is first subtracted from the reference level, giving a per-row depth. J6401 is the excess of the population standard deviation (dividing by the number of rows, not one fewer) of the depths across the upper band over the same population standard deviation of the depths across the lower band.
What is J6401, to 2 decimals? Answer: 0.82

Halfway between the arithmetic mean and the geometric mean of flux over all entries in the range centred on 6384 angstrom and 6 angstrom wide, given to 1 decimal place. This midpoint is 16.5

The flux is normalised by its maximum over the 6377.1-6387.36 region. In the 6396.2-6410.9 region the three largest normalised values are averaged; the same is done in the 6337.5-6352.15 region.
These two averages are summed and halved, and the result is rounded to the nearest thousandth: 0.923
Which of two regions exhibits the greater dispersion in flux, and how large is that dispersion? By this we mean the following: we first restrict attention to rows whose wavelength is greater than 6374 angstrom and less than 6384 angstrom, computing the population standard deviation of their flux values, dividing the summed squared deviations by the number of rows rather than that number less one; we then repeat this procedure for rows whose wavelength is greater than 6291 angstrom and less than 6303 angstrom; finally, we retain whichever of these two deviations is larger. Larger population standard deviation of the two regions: 1.52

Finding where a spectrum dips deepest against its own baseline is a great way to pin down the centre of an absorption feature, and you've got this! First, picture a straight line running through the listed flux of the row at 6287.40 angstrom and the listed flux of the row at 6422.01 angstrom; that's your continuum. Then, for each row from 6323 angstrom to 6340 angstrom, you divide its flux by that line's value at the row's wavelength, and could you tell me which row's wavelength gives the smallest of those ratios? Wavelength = 6333.90 angstrom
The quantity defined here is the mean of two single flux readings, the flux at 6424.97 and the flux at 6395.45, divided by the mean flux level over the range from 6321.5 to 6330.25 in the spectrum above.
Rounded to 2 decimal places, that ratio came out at 1.04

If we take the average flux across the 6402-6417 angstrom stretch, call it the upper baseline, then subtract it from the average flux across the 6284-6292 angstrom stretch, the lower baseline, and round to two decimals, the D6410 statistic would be 0.66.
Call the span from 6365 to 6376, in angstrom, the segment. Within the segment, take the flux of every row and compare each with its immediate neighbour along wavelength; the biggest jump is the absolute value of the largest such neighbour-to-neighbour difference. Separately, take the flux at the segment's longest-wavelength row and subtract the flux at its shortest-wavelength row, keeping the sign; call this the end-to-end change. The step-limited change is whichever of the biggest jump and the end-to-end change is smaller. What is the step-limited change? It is 1.7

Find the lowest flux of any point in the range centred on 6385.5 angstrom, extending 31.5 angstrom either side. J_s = 13.16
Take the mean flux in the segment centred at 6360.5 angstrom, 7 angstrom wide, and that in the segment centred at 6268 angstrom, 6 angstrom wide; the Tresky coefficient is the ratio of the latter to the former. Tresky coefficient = 0.961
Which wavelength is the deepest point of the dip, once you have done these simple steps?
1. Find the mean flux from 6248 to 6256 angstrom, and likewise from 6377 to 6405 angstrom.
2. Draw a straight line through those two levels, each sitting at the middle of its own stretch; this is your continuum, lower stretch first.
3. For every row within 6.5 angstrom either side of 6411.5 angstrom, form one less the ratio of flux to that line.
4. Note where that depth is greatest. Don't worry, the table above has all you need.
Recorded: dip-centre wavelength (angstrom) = 6411.67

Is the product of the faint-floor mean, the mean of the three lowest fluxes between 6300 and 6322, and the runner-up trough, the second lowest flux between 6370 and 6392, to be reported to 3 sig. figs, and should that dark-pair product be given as 222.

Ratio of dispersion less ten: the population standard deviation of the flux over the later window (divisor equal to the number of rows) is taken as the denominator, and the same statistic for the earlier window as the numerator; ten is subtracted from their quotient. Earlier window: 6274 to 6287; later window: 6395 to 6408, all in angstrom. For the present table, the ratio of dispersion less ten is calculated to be -9.13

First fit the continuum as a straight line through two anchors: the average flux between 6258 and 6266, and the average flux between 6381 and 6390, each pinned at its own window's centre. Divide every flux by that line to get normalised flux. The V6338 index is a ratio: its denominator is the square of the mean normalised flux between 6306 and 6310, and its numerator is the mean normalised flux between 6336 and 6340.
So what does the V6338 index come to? 0.80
